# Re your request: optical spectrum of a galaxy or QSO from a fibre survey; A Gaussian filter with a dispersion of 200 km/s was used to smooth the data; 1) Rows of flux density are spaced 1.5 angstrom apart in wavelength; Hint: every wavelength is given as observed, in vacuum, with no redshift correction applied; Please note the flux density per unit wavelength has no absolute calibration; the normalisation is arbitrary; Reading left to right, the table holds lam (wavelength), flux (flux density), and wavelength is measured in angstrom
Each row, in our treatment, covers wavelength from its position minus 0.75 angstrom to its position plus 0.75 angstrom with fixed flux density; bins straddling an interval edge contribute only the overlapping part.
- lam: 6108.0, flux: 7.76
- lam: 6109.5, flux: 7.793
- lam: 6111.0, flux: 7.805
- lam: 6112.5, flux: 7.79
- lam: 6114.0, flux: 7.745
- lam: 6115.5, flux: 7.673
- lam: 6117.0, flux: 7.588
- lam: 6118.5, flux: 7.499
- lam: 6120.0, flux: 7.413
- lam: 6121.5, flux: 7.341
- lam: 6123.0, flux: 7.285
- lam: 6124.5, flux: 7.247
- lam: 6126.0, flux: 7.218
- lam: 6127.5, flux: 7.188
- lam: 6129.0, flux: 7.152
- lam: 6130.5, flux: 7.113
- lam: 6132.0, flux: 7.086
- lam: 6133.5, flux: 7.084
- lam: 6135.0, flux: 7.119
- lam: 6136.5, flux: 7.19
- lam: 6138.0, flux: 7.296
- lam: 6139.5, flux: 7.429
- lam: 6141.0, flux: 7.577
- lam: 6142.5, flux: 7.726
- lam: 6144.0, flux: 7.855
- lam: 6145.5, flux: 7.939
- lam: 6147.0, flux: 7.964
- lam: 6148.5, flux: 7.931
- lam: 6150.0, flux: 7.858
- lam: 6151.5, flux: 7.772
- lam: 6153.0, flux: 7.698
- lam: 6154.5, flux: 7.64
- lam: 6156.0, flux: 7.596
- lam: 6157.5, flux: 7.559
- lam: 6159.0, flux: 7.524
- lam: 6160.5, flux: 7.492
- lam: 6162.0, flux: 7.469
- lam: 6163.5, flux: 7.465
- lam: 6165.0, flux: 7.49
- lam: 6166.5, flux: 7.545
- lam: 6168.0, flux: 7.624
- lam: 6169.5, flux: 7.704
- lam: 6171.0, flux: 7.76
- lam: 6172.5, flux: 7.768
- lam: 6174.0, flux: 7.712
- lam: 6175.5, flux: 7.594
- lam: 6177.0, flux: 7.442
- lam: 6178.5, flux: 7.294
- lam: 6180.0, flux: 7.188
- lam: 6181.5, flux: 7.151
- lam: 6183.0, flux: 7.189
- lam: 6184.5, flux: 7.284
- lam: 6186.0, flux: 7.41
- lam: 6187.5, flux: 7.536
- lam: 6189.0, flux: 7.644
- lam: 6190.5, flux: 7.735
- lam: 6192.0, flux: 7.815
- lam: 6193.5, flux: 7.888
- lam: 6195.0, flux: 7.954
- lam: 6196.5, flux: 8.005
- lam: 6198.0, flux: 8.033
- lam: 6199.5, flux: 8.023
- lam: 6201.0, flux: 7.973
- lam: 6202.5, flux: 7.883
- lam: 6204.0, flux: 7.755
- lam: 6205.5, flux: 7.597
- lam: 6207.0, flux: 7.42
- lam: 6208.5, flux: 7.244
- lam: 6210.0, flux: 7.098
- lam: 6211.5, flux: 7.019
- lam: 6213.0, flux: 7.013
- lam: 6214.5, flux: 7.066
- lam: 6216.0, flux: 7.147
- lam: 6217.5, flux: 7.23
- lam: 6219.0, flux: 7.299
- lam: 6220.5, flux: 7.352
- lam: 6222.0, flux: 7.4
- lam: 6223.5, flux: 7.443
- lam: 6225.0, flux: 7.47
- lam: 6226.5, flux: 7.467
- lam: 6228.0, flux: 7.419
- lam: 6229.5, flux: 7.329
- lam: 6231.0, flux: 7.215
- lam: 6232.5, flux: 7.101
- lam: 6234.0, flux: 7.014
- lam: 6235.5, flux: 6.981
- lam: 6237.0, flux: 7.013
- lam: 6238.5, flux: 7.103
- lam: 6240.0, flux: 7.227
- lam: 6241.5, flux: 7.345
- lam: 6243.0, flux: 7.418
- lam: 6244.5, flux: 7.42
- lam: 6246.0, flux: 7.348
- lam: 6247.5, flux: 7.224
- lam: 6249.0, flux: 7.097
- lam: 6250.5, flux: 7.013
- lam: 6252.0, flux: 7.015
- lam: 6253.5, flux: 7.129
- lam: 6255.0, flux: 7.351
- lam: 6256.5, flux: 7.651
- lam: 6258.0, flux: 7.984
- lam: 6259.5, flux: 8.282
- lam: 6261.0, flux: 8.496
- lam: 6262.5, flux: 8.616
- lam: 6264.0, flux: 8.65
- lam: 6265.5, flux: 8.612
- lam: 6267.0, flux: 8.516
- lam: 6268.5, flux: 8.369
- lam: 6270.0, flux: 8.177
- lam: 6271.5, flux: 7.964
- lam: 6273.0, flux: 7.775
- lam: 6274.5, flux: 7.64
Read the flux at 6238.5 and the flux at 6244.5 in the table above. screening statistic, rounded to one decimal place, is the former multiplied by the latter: 52.7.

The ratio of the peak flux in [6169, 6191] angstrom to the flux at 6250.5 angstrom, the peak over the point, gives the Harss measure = 1.11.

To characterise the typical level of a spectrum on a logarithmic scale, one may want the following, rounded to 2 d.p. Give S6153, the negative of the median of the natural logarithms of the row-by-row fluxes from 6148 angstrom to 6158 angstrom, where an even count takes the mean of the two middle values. -2.04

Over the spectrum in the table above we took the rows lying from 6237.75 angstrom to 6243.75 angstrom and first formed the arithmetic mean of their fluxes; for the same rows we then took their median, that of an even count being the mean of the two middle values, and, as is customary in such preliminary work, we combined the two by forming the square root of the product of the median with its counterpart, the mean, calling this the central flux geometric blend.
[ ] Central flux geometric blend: 7.3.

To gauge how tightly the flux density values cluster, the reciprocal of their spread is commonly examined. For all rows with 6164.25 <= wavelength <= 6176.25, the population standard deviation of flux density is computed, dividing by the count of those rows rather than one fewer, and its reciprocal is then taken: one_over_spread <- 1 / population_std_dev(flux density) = 10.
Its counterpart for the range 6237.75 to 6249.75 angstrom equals 8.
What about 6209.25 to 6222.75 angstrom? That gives 7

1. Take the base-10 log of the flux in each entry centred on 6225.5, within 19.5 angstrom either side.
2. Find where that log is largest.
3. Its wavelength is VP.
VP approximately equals 6225.0 angstrom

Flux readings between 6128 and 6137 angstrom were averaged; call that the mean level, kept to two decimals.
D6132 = 7.12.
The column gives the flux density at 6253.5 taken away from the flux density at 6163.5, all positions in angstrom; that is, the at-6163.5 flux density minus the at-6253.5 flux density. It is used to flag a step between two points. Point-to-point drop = 0.34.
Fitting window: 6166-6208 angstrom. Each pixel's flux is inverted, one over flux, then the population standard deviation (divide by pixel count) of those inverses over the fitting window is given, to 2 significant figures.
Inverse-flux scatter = 0.0045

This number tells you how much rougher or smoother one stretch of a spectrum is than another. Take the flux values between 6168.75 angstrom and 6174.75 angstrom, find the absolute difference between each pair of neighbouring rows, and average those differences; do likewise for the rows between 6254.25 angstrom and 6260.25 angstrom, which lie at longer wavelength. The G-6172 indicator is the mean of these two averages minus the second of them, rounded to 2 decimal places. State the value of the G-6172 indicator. -0.14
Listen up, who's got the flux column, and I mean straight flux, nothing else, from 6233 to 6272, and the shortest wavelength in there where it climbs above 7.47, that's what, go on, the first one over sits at 6256.5 angstrom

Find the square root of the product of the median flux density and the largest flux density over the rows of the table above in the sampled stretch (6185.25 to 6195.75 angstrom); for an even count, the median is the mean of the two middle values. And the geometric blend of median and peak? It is 7.8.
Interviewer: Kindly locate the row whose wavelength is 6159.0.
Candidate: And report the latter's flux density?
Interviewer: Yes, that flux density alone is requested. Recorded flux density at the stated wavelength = 7.524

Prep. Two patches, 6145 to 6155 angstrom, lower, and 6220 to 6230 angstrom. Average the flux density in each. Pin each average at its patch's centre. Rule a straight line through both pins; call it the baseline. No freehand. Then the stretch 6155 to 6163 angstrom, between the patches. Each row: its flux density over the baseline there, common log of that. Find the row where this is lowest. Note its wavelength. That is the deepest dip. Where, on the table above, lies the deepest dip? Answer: 6162.0 angstrom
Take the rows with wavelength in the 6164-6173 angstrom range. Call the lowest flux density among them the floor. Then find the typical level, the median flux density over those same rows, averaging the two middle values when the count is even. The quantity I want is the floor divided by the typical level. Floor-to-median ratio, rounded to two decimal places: 0.98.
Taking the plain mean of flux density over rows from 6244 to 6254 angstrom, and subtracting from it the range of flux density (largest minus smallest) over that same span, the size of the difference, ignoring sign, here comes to 6.77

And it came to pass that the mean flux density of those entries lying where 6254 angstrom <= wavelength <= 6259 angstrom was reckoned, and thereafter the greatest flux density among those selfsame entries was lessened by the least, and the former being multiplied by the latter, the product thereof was 4.85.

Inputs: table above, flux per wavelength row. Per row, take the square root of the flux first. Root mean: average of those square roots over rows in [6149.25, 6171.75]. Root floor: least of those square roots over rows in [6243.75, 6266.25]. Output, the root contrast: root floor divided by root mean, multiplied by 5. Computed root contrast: 4.80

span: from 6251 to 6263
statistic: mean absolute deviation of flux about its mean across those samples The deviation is 0.53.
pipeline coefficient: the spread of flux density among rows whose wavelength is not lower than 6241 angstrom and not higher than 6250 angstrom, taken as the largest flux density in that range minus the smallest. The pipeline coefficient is 0.32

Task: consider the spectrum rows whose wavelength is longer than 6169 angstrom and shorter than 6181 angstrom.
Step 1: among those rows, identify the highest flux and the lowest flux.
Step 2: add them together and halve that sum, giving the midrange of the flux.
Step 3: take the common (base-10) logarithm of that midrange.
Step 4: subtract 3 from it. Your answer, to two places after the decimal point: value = -2.13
